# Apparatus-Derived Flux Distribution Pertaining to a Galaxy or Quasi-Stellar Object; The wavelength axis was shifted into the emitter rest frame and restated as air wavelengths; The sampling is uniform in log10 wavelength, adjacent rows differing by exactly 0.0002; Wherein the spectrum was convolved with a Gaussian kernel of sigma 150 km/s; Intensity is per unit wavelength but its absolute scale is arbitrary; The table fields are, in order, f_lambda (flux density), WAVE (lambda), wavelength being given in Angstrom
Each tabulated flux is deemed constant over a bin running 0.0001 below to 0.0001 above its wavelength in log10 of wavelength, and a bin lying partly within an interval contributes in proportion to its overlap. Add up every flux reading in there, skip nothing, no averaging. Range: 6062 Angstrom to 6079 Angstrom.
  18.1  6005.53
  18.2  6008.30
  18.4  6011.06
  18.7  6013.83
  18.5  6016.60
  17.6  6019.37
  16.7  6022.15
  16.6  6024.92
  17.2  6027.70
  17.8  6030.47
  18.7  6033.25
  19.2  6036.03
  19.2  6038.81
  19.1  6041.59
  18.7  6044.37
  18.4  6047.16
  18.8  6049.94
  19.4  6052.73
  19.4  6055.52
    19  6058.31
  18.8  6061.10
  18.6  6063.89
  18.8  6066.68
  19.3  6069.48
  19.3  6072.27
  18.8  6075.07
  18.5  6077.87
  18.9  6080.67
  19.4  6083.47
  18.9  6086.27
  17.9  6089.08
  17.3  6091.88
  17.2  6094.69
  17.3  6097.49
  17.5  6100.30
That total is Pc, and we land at 113.3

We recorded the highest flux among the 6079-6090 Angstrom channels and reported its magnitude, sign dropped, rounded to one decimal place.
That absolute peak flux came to 19.4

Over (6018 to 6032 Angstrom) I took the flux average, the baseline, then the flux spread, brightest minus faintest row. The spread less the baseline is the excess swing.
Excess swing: -16.0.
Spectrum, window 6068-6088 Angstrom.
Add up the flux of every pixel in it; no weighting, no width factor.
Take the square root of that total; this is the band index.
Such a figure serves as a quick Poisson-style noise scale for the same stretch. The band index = 11.5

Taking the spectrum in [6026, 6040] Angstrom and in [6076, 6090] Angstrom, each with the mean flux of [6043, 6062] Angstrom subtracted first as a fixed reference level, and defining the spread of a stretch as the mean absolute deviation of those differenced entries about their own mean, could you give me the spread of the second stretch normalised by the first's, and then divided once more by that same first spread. 1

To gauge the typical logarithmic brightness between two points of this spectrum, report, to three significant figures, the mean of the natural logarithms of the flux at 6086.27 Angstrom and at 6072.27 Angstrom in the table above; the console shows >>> 2.95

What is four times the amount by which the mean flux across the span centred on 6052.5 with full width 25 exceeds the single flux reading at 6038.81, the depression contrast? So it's -1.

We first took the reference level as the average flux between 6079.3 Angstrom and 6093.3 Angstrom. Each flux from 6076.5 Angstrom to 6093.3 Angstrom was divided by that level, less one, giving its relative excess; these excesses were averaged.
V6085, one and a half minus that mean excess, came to 1.50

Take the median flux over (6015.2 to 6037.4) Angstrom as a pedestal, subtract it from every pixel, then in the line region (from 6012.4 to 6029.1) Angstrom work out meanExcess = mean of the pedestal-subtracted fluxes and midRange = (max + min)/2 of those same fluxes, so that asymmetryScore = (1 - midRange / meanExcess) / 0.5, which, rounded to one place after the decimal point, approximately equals 1.3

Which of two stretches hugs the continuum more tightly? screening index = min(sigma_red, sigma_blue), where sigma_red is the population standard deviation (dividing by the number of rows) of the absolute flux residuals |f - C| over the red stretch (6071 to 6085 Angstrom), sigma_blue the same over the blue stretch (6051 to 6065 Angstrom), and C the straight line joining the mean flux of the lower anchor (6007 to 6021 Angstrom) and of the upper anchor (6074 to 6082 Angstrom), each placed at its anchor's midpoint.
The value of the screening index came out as 0.23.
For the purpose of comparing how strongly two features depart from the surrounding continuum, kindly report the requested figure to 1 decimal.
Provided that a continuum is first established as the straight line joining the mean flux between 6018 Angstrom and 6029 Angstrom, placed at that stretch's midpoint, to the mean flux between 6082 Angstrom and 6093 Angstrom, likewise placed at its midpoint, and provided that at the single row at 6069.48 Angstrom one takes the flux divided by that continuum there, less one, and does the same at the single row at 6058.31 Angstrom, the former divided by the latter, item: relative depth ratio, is 1.0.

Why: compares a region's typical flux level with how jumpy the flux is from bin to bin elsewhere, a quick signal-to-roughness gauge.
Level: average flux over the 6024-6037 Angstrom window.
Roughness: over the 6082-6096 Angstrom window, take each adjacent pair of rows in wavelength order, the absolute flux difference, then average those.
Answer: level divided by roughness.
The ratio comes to 33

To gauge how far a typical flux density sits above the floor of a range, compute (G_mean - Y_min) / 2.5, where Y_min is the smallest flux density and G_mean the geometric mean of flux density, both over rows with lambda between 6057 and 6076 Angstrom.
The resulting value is 0.14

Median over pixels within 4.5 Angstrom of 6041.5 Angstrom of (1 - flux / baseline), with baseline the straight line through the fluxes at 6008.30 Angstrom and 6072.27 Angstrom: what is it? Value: -0.017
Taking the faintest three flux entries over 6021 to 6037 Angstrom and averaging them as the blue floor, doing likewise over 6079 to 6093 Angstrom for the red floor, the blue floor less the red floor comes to -1.2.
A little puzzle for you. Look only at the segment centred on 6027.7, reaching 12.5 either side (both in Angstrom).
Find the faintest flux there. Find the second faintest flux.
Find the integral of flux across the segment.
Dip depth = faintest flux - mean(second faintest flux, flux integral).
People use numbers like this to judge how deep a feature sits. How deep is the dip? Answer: -216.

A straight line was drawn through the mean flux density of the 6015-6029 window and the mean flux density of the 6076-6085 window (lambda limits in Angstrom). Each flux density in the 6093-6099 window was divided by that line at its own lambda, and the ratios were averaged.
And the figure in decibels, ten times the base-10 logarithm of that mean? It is -0.50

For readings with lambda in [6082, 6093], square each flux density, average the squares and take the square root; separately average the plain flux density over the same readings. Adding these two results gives 36.8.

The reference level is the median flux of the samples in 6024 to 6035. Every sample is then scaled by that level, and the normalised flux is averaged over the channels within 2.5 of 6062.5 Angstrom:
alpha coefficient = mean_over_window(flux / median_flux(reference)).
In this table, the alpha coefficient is 1.07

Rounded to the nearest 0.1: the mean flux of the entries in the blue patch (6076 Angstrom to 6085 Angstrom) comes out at 18.9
